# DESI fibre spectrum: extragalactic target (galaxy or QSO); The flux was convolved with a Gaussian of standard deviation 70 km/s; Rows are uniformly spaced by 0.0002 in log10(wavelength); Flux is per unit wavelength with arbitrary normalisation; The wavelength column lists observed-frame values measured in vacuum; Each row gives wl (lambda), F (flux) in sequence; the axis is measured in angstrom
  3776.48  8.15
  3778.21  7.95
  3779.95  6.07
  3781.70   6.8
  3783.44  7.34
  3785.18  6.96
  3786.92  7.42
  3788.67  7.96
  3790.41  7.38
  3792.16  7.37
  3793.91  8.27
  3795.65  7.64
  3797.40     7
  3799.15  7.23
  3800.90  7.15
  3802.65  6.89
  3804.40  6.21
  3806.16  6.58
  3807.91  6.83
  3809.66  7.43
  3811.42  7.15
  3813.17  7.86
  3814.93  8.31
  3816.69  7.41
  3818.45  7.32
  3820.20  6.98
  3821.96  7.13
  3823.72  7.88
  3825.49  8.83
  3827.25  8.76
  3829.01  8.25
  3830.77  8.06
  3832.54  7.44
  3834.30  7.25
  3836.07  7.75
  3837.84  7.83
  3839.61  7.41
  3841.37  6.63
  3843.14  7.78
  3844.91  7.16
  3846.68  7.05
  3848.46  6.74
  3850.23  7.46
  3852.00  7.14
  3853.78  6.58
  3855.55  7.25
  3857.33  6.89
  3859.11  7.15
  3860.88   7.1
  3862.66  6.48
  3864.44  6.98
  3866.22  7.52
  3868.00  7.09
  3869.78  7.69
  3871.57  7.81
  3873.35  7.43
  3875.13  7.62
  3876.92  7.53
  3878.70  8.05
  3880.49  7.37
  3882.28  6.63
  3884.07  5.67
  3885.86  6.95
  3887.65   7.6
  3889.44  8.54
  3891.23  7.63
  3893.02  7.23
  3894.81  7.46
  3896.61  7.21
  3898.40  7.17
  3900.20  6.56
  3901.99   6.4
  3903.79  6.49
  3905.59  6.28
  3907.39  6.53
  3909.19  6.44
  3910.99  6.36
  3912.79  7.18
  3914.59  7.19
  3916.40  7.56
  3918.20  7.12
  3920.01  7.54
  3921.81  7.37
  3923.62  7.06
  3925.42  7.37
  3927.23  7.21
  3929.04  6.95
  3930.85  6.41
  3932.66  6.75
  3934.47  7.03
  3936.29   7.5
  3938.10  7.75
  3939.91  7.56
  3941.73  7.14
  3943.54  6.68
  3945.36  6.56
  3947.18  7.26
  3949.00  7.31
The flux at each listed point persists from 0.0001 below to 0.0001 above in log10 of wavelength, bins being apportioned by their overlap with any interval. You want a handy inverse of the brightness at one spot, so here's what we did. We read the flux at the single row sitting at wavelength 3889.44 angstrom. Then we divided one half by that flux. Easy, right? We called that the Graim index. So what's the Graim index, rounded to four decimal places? 0.0585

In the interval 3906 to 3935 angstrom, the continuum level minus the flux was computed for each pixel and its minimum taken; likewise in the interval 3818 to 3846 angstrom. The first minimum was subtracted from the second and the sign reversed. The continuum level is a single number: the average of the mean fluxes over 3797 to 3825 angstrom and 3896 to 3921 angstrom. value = 1.27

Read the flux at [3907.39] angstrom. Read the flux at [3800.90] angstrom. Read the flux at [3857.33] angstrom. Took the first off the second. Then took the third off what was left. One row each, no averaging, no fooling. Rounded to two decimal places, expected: -6.27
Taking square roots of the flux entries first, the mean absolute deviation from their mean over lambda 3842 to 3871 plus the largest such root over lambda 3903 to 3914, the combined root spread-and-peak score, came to 2.73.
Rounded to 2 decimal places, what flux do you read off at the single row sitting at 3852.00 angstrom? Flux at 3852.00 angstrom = 7.14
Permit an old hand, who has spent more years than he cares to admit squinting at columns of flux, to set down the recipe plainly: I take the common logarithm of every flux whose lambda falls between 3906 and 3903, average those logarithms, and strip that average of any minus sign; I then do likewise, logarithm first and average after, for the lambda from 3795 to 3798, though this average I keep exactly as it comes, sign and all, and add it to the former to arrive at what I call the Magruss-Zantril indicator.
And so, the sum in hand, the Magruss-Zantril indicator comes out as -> 1.67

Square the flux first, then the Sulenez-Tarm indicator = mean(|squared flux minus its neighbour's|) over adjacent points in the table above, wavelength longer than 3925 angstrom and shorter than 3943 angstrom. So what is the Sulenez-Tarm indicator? 4.6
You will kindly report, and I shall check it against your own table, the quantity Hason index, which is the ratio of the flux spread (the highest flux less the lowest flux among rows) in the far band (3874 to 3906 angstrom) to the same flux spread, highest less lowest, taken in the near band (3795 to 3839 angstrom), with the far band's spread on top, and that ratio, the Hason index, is 1.1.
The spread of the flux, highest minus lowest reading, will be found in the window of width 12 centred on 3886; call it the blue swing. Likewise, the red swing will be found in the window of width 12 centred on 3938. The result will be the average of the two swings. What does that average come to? 2.0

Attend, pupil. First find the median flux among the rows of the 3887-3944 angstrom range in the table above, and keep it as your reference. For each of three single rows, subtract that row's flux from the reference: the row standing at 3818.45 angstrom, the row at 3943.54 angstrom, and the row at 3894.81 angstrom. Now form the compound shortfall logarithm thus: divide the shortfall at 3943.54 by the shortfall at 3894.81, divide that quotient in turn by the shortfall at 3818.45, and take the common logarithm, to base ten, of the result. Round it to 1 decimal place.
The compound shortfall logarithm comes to 1.1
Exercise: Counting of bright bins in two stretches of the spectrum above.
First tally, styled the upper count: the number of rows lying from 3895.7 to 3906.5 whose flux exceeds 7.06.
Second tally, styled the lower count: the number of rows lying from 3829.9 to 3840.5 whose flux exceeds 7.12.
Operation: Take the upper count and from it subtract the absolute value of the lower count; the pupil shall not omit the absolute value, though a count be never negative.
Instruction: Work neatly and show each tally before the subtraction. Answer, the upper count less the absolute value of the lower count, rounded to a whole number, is -4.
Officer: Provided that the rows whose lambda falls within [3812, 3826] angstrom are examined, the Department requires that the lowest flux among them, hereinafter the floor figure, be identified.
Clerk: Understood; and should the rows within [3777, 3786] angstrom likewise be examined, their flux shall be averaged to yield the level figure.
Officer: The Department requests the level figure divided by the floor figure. 1.01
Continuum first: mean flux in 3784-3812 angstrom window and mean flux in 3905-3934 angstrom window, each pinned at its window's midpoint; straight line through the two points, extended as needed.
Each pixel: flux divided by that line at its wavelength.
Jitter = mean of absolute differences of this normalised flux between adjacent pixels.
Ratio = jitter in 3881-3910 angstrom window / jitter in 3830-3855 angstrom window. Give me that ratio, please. 1.0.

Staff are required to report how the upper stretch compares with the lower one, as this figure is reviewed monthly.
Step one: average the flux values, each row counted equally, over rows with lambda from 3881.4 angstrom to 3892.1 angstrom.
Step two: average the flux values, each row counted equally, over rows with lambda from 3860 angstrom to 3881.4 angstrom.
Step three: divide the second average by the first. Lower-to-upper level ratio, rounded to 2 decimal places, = 1.03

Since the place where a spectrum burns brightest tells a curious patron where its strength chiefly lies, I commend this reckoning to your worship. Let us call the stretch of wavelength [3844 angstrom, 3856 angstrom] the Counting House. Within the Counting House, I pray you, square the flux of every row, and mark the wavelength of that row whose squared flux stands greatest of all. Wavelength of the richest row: 3850.23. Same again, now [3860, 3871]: 3869.78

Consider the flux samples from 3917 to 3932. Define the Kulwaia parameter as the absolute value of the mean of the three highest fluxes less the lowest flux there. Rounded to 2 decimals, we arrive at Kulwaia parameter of 1.02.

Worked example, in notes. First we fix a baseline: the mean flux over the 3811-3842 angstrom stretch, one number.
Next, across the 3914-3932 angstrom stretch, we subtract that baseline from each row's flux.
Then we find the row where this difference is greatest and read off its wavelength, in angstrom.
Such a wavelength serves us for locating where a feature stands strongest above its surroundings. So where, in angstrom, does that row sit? 3916.40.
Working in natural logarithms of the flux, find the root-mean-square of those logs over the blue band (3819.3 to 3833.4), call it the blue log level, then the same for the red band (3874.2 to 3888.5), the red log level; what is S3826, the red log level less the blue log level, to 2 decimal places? -0.10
